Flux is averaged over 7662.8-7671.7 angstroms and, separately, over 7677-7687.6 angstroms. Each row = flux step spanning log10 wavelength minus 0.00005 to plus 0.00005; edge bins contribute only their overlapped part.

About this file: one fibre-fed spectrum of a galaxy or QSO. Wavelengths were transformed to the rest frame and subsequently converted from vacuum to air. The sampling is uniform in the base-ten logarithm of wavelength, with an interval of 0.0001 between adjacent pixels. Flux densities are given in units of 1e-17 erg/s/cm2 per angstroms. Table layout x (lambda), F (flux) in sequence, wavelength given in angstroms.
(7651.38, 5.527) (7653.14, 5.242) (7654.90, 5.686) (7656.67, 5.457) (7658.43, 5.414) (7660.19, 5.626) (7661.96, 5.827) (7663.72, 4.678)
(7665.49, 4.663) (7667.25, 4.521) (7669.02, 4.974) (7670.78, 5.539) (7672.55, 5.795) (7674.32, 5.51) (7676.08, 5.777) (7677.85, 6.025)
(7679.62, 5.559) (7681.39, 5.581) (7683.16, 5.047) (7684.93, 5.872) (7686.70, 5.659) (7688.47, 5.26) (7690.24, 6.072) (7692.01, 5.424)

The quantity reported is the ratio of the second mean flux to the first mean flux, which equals 1.15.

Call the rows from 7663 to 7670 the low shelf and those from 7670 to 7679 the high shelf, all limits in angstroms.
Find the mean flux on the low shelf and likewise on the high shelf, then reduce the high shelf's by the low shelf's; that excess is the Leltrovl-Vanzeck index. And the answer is 1.0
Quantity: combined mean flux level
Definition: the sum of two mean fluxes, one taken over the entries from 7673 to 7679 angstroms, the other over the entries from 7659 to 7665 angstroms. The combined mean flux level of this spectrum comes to 11.1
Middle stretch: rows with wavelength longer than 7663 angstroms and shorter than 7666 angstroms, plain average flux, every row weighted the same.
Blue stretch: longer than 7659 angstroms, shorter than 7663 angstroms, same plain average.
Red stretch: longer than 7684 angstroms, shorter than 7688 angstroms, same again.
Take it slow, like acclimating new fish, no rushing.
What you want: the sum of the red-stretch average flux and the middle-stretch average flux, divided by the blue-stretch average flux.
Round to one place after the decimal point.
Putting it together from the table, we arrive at 1.8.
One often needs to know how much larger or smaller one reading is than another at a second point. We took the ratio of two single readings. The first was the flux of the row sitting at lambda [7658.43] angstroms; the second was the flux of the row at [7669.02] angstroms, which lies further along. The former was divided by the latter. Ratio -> 1.09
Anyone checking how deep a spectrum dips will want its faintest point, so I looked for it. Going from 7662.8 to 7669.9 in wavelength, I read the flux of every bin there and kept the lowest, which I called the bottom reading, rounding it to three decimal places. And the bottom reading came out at 4.521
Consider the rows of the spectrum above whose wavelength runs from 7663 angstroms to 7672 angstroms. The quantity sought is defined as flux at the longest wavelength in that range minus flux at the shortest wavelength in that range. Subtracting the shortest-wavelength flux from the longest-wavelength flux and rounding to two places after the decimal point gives 0.86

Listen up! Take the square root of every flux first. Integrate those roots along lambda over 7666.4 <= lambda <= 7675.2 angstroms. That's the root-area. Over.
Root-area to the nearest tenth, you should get 20.2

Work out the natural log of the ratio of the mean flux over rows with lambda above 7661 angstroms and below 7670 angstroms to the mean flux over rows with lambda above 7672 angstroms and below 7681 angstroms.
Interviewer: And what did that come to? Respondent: -0.15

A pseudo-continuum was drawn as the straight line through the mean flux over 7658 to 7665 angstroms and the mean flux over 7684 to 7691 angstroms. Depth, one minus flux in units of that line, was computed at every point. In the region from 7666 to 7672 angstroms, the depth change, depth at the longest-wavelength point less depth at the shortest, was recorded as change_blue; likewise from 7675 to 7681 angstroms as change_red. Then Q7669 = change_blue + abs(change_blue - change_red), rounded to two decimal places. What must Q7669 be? 0.05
